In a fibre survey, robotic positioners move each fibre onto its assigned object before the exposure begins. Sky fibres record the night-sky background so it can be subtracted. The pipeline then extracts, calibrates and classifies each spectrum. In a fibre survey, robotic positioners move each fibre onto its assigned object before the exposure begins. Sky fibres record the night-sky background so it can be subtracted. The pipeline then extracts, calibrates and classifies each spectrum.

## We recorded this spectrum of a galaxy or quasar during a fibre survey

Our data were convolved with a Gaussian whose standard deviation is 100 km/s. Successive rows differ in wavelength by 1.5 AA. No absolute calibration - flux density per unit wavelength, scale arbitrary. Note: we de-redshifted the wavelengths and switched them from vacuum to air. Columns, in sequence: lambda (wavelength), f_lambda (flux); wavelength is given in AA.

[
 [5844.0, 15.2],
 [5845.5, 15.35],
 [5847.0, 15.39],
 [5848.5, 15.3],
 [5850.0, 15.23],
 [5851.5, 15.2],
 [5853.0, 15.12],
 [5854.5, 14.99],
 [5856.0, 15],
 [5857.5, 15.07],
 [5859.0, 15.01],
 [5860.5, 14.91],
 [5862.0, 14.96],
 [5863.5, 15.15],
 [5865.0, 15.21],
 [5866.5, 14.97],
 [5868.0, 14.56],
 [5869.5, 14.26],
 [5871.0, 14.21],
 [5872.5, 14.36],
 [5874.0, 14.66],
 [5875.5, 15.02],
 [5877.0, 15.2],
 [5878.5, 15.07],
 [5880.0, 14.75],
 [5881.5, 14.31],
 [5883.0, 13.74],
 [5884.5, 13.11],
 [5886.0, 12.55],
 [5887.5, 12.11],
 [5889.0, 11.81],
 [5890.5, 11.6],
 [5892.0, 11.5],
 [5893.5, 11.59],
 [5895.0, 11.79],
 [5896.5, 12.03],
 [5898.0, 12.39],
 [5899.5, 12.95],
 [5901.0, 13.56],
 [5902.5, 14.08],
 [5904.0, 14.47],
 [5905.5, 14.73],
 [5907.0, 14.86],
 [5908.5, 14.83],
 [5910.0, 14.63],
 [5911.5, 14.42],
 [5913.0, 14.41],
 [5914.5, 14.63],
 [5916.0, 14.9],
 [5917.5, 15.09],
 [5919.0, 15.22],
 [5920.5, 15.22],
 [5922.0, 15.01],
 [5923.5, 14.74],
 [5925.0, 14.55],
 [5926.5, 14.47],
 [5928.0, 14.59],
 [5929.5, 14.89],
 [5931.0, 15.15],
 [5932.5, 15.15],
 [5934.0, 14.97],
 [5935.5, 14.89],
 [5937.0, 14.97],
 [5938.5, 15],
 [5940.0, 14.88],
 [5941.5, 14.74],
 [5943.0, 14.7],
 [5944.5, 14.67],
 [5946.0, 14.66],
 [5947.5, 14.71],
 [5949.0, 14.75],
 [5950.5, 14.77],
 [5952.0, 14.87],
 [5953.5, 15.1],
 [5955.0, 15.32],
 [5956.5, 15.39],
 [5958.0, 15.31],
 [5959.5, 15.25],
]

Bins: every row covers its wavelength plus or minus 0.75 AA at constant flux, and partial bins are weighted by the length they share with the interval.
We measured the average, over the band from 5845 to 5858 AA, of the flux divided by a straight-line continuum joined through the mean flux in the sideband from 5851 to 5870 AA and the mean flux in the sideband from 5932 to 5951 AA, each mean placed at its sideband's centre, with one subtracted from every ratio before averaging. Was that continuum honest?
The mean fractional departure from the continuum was 0.014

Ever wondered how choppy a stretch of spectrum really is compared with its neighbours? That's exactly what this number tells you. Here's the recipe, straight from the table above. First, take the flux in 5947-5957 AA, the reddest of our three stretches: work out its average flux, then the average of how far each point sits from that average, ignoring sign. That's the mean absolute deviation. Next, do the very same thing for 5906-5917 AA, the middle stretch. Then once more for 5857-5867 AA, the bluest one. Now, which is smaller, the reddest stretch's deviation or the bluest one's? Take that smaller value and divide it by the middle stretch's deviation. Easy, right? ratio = 0.5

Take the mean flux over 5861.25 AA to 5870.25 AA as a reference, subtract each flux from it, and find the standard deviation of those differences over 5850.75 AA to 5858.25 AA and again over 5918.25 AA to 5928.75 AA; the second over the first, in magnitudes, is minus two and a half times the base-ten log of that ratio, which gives -1.4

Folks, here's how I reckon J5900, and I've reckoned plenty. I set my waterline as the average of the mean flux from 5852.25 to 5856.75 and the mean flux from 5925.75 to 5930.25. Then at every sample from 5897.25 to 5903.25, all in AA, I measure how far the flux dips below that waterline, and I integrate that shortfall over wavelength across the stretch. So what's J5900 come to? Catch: 9.6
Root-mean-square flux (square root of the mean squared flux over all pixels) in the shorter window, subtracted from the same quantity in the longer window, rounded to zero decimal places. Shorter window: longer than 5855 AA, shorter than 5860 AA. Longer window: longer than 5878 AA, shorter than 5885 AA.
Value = -1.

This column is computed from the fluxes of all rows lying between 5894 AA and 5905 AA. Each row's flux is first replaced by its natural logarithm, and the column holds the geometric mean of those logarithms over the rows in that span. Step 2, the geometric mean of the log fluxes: 2.56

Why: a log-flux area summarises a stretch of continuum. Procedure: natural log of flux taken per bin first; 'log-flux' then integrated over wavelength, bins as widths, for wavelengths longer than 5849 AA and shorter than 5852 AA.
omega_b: 8.17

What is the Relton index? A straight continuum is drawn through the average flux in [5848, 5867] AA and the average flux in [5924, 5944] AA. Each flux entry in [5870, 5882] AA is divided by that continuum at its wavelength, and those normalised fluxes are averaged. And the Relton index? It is 0.98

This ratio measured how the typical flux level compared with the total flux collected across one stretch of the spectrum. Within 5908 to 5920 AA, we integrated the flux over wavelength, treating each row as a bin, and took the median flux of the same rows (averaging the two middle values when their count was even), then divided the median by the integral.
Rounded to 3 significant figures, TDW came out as 0.0831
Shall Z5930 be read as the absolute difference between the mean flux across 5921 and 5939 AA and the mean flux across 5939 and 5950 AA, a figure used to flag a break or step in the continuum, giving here 0.13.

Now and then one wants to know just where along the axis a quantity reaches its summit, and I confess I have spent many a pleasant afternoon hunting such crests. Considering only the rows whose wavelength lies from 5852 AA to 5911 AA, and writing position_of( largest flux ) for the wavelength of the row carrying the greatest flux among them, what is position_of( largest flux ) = 5865.0 AA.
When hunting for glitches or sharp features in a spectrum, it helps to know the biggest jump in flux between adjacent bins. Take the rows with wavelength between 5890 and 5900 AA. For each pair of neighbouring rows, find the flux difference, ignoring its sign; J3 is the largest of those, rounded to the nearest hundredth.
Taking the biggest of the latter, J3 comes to 0.56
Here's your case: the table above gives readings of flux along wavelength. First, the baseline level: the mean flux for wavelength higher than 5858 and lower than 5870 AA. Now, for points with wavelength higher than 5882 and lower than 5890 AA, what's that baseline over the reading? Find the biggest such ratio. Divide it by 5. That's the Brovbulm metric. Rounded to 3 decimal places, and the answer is 0.252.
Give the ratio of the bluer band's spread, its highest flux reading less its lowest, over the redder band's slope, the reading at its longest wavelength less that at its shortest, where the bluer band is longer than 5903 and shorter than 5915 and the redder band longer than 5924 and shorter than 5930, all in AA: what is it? 1.3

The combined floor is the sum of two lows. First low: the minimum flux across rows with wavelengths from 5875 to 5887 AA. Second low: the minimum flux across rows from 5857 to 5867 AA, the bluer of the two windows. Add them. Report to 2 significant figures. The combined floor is 27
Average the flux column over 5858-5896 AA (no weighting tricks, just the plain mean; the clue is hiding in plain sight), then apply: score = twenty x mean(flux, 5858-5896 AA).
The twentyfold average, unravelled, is 277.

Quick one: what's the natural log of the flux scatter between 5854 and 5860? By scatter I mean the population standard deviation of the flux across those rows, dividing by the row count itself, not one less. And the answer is -3.5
